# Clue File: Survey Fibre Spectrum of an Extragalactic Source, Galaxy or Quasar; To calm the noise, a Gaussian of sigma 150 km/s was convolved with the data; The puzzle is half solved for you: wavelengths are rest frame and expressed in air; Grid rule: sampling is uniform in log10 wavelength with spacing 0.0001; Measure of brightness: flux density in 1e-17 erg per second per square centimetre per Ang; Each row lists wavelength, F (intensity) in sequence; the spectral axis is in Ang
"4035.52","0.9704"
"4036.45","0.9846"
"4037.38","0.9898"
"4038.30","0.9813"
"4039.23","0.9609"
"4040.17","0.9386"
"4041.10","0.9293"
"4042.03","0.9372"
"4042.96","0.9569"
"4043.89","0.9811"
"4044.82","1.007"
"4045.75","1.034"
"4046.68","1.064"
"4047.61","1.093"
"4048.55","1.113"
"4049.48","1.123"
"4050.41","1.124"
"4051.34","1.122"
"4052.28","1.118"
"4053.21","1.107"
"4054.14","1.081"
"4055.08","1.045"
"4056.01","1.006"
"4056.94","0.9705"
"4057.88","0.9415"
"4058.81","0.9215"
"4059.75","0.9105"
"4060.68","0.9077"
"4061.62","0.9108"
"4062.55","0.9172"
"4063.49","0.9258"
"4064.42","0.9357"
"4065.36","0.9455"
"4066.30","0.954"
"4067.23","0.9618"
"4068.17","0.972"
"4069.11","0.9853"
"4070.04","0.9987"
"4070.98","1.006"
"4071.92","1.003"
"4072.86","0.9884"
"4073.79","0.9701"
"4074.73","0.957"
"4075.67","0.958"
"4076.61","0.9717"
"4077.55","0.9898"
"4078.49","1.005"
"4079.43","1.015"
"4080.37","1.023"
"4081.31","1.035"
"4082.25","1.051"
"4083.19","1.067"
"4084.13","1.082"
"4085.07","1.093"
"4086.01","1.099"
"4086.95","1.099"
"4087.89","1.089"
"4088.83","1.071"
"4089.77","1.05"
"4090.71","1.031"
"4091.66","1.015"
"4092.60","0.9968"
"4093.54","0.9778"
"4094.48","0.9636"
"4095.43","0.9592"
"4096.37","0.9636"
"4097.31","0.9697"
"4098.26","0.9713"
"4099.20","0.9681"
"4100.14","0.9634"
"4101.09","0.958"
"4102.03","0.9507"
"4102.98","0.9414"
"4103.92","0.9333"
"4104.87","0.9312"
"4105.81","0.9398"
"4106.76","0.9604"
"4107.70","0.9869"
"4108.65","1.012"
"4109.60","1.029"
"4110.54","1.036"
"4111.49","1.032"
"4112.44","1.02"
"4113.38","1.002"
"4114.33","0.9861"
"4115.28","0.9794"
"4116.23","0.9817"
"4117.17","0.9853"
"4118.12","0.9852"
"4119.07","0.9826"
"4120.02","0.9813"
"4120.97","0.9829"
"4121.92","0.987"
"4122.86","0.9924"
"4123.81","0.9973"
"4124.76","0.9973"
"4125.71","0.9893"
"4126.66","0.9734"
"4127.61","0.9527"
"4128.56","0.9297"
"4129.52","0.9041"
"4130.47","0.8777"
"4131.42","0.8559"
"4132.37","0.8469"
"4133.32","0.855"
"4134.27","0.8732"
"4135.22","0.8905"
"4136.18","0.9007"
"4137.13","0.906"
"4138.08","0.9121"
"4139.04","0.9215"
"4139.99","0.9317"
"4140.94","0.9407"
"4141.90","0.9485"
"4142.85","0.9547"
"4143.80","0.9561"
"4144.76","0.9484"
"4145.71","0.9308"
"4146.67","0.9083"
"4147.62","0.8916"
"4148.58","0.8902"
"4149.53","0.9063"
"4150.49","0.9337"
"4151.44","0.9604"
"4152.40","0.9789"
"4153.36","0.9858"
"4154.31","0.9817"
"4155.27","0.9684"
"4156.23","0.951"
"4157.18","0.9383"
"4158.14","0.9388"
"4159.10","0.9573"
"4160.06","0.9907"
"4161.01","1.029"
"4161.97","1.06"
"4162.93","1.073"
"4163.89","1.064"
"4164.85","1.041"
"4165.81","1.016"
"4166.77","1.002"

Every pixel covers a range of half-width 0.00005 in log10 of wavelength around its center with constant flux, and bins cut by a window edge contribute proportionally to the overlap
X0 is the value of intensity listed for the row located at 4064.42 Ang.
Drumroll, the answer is 0.9357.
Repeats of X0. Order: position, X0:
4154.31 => 0.9817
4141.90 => 0.9485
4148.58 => 0.8902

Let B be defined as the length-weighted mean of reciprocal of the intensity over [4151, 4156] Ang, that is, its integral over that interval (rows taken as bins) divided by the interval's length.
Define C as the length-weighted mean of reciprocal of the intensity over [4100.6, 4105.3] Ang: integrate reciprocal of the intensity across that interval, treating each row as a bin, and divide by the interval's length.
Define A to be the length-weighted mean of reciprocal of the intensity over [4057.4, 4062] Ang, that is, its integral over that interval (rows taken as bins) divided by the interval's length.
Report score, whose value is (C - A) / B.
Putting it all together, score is -0.03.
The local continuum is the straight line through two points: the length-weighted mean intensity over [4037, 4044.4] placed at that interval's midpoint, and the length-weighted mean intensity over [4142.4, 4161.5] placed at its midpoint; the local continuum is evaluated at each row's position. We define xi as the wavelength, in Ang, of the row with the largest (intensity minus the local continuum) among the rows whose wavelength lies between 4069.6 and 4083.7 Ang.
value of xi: 4083.19 Ang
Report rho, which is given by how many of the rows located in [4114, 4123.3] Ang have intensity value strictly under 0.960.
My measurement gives 0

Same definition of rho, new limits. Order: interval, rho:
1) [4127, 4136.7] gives 10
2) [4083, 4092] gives 0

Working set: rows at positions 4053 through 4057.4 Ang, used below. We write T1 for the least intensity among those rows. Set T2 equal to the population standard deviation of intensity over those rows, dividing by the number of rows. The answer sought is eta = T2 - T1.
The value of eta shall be -0.921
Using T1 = 0.9705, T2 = 0.05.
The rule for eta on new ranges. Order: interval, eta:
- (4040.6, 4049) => -0.866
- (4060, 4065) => -0.897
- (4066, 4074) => -0.936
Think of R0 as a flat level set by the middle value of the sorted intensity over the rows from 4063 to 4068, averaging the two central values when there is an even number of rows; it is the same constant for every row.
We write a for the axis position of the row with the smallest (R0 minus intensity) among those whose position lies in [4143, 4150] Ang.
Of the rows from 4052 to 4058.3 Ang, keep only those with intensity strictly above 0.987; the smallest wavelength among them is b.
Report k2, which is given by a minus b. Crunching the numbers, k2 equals 91.5 Ang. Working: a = 4143.80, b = 4052.28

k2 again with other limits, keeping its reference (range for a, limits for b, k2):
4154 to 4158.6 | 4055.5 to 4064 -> 98.3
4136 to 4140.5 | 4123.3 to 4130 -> 16.2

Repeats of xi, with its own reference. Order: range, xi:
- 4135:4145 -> 4143.80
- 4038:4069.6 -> 4050.41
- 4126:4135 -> 4126.66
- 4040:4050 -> 4049.48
